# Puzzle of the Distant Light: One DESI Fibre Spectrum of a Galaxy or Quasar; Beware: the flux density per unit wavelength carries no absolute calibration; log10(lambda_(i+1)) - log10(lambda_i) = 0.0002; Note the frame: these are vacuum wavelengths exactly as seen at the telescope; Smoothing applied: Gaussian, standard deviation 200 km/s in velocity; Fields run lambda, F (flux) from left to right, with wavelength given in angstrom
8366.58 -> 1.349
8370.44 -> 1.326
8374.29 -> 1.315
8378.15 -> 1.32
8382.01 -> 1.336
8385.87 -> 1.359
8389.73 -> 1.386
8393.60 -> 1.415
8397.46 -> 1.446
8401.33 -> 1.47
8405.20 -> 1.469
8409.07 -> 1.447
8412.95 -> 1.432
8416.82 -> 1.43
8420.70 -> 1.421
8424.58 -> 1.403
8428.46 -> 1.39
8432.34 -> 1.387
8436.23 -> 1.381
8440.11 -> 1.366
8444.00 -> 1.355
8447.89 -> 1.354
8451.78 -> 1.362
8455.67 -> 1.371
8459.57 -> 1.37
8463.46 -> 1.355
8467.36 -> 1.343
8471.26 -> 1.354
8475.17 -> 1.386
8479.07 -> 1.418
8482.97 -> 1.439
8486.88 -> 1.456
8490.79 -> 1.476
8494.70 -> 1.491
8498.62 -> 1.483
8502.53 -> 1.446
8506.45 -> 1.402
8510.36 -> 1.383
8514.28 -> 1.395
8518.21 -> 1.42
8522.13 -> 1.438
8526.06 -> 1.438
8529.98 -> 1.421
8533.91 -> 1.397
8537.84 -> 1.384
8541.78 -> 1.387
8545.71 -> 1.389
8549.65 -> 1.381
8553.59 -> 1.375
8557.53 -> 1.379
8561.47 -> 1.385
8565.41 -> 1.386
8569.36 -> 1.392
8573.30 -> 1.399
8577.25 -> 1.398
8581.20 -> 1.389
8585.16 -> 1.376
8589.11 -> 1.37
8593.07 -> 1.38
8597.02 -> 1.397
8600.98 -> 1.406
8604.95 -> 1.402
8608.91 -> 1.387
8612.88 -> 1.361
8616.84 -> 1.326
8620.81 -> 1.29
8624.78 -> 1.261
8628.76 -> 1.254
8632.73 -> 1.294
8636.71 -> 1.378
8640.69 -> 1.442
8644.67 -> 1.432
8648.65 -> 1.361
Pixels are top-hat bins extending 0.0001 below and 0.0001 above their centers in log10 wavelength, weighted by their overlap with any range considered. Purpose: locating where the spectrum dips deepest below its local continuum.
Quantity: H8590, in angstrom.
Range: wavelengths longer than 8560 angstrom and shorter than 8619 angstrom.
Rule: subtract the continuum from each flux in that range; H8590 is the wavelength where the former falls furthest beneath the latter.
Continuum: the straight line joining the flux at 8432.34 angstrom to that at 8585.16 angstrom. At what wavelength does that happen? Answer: 8616.84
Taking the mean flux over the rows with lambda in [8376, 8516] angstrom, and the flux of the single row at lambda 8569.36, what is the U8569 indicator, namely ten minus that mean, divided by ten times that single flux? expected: 0.618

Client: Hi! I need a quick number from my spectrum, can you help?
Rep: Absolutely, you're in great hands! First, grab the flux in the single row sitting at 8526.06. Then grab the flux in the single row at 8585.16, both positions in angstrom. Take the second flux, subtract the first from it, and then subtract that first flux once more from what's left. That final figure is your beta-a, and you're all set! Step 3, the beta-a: -1.50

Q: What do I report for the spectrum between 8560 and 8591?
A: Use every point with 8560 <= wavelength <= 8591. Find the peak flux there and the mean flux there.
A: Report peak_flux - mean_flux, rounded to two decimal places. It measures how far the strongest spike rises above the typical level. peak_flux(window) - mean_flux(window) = 0.01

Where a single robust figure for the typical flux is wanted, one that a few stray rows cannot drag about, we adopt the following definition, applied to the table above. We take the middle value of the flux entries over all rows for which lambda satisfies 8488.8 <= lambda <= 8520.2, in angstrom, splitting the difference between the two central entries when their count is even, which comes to 1.43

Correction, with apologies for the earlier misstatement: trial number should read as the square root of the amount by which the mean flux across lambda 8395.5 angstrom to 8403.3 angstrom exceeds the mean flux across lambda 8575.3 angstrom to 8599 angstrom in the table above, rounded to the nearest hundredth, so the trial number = 0.27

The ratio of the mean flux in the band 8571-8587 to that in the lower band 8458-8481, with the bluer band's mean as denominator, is 1.01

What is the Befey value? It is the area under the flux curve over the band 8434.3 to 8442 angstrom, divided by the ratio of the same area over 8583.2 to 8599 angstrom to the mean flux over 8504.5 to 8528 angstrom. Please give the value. 0.7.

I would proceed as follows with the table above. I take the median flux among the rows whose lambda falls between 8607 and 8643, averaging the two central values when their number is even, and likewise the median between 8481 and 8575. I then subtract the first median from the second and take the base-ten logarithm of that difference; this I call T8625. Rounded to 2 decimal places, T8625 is -1.14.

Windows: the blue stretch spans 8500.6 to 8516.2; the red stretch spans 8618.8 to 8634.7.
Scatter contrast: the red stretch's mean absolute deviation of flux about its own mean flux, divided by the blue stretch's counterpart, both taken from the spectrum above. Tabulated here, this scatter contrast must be 0.9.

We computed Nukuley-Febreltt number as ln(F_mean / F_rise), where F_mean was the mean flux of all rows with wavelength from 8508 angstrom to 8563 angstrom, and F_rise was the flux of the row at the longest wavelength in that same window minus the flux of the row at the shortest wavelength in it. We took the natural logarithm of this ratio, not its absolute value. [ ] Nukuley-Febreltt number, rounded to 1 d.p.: 6.5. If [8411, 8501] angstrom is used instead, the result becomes 3.3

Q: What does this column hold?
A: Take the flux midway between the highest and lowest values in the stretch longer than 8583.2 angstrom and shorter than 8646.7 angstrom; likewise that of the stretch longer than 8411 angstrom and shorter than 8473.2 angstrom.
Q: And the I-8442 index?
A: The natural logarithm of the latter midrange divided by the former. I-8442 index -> 0.03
